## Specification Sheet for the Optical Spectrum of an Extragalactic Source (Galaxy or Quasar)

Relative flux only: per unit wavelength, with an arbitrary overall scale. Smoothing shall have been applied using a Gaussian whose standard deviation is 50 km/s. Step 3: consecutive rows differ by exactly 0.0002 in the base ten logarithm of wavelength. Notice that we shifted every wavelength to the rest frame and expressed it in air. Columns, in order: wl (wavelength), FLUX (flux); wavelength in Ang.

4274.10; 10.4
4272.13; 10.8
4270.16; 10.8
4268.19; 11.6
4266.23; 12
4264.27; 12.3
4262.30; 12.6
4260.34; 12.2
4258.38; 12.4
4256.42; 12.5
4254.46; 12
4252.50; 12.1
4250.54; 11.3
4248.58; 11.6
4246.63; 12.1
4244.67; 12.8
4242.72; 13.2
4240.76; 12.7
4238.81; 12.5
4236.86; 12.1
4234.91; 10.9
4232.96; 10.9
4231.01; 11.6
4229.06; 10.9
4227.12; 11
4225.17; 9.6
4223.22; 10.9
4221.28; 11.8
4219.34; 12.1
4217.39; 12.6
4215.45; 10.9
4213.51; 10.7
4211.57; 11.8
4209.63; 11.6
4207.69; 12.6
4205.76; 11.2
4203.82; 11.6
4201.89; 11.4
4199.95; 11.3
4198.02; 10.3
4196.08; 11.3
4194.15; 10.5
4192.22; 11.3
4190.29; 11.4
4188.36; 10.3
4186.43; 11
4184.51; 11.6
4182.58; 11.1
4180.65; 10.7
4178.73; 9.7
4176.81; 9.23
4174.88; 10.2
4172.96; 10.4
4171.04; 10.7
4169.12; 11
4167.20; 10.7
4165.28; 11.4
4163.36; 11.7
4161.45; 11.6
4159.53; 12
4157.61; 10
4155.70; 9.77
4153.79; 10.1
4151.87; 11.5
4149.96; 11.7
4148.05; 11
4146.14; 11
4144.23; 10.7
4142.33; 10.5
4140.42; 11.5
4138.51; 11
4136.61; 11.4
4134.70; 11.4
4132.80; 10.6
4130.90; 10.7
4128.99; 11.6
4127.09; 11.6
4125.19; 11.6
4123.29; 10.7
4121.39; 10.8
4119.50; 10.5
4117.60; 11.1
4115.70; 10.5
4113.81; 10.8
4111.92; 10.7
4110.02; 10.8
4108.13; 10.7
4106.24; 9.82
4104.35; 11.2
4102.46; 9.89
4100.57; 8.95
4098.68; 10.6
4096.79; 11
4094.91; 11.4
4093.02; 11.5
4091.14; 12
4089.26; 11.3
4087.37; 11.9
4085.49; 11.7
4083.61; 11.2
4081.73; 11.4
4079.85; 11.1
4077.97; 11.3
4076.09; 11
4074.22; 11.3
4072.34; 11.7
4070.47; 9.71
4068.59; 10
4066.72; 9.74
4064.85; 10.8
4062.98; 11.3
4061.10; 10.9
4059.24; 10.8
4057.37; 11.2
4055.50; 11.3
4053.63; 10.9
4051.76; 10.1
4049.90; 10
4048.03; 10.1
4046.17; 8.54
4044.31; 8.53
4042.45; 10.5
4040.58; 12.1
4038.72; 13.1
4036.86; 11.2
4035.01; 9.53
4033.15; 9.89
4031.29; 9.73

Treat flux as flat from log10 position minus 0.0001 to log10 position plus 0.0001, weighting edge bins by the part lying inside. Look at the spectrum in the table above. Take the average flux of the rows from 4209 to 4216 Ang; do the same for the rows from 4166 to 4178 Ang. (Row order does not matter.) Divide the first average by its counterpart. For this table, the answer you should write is 1.08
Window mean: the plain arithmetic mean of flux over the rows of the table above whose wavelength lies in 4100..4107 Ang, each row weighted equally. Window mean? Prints 10.0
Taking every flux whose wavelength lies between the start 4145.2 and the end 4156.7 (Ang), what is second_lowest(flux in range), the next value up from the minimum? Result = 10.1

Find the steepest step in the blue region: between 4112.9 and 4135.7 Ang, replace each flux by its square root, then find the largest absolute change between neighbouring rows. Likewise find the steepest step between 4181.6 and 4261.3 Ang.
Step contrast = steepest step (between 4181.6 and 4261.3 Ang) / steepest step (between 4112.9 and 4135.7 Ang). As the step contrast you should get 1.8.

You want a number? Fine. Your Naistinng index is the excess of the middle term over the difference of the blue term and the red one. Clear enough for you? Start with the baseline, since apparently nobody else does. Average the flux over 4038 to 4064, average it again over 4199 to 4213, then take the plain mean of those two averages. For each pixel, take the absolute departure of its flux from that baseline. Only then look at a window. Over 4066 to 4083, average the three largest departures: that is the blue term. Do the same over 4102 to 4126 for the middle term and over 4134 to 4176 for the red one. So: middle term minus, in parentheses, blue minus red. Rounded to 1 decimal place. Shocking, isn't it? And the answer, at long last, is 0.9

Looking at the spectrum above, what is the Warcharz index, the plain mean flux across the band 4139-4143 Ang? 11.0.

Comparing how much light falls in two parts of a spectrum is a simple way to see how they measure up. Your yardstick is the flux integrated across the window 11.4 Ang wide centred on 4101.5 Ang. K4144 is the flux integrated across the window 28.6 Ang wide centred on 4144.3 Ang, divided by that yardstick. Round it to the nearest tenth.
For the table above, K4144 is 2.7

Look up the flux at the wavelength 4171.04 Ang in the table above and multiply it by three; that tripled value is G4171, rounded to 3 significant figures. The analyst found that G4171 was 32.1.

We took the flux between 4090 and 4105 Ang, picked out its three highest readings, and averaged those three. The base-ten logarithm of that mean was 1.07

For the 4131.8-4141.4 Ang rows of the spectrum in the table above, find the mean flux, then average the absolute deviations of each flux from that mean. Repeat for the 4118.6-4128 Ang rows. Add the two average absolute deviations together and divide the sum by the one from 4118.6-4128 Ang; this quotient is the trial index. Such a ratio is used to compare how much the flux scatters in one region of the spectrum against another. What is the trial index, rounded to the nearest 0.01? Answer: 1.68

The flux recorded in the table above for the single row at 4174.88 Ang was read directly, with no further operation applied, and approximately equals 10.2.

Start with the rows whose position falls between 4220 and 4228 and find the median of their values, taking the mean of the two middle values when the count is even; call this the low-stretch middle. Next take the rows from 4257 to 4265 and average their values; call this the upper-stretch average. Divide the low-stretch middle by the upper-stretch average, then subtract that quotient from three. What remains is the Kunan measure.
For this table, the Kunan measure 2.12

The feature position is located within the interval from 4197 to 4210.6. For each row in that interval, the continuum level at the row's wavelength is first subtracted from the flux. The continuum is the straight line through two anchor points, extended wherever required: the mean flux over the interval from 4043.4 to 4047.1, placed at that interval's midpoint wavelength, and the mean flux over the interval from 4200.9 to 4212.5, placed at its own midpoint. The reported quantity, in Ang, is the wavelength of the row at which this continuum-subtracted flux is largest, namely 4207.69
